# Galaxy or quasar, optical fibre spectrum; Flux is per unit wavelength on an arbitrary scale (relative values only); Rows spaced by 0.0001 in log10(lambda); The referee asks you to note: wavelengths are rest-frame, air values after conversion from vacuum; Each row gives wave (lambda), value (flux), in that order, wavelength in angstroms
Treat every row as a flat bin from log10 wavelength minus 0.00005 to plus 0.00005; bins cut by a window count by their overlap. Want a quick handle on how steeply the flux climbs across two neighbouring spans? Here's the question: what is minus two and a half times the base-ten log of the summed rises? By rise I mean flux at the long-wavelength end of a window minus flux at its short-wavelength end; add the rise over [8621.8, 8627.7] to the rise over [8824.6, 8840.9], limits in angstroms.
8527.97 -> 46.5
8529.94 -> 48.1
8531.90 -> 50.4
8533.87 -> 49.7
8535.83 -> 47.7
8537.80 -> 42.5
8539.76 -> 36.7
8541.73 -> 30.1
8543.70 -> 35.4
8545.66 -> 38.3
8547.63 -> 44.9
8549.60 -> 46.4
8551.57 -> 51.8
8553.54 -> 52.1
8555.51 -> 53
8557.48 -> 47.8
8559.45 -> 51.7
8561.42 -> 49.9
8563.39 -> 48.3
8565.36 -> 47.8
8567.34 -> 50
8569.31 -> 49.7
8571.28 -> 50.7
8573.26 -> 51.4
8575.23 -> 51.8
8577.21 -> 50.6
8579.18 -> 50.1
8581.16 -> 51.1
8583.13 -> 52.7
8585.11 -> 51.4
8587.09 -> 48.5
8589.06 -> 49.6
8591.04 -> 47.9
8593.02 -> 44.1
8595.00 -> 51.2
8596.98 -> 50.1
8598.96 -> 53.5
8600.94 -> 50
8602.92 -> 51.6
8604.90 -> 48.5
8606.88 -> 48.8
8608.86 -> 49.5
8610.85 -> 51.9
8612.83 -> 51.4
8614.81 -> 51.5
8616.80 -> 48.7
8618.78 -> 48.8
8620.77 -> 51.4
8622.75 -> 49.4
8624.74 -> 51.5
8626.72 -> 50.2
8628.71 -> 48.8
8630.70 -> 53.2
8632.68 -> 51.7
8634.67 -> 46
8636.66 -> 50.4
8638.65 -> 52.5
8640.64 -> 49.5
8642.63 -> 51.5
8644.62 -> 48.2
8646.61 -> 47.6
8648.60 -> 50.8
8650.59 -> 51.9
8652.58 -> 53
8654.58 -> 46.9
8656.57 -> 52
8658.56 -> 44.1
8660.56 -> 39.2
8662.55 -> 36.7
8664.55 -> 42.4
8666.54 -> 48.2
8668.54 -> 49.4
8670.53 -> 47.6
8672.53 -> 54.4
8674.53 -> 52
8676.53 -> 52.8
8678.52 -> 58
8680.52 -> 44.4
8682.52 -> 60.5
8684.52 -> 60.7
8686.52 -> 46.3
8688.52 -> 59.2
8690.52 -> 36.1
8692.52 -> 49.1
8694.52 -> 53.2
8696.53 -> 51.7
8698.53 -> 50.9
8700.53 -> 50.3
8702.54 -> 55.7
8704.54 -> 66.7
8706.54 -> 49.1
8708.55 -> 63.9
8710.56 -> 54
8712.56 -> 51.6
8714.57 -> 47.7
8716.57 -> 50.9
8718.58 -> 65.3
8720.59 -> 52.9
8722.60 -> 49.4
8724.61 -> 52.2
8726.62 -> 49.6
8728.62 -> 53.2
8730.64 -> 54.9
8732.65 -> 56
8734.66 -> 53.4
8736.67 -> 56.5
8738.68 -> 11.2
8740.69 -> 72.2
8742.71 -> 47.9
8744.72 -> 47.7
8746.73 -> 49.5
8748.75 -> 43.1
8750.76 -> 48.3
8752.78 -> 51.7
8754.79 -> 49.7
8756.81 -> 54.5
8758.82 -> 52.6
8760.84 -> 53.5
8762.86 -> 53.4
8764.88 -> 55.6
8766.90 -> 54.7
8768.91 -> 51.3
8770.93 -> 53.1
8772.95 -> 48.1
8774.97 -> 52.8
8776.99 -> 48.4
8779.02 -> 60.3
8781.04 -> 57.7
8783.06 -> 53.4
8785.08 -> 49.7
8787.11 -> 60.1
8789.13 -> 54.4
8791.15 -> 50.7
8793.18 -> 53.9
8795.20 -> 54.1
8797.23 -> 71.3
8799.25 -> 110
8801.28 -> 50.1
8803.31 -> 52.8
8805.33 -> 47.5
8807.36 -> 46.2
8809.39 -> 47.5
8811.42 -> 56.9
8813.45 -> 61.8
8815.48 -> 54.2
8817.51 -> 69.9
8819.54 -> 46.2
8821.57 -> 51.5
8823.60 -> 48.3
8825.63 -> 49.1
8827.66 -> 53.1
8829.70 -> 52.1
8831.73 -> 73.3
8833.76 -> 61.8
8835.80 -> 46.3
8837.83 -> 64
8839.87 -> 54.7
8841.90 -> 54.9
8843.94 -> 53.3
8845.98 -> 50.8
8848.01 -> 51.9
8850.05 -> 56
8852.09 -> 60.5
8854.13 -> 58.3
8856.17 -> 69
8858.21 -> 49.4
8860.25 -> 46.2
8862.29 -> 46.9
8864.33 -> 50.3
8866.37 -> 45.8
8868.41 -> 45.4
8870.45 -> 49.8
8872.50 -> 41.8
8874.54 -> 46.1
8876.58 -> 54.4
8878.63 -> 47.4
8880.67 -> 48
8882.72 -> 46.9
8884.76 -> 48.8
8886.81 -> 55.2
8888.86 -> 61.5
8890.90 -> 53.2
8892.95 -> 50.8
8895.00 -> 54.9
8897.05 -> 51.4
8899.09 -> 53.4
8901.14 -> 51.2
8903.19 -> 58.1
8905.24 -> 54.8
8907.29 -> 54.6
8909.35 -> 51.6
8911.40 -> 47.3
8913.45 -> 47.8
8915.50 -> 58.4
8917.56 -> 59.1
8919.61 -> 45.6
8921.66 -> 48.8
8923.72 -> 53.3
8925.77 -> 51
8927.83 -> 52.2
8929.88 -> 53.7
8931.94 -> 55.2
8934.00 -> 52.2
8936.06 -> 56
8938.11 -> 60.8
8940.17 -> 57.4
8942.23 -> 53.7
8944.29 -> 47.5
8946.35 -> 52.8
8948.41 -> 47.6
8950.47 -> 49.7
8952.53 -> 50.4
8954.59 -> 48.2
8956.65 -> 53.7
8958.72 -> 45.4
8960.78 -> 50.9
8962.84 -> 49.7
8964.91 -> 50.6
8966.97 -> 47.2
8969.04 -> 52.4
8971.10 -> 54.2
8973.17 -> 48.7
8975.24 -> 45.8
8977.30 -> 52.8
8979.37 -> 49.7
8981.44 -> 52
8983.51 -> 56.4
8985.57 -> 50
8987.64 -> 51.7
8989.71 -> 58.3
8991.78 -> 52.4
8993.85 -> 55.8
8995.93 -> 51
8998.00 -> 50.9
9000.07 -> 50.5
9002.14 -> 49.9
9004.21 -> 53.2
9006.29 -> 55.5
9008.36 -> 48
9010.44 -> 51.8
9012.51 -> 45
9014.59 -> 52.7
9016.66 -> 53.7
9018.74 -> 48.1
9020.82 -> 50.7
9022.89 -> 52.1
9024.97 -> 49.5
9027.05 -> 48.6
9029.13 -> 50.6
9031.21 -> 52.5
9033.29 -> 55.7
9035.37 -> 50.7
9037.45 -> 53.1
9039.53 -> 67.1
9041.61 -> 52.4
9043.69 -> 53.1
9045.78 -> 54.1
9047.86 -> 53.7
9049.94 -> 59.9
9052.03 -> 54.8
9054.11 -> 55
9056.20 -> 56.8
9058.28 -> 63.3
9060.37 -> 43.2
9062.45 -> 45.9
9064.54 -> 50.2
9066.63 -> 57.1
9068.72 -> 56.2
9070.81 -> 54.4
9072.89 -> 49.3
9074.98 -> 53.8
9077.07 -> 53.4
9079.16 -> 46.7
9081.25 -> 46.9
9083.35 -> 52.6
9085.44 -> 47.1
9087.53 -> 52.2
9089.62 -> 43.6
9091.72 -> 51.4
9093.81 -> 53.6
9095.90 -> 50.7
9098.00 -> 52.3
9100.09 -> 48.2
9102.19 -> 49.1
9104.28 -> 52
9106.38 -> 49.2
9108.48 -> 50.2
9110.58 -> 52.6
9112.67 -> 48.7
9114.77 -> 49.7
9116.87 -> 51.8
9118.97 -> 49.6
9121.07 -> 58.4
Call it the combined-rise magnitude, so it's -2.0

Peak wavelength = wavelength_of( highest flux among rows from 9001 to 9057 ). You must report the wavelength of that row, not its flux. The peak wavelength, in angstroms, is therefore 9039.53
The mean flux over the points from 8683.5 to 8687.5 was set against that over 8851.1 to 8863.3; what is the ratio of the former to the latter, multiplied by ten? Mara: 9.7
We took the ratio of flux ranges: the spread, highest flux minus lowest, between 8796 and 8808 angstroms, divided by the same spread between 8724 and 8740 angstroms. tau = 1.41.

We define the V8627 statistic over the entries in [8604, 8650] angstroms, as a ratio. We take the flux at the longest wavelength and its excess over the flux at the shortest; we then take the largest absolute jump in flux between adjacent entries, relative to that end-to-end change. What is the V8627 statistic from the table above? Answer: 2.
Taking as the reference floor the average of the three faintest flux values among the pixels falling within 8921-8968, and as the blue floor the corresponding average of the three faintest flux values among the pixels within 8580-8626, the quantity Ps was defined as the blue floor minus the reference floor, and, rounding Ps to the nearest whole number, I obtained 0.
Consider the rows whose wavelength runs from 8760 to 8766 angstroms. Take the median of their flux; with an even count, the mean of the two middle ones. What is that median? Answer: 53.5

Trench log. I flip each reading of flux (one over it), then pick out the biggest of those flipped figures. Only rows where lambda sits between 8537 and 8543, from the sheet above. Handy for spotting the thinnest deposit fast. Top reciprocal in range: 0.033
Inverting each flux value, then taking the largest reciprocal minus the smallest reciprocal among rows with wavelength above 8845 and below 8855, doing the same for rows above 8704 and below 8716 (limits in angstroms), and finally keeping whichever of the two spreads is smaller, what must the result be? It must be 0.0032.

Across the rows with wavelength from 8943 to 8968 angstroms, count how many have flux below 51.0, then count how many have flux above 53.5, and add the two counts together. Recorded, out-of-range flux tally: 11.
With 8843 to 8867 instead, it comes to 10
